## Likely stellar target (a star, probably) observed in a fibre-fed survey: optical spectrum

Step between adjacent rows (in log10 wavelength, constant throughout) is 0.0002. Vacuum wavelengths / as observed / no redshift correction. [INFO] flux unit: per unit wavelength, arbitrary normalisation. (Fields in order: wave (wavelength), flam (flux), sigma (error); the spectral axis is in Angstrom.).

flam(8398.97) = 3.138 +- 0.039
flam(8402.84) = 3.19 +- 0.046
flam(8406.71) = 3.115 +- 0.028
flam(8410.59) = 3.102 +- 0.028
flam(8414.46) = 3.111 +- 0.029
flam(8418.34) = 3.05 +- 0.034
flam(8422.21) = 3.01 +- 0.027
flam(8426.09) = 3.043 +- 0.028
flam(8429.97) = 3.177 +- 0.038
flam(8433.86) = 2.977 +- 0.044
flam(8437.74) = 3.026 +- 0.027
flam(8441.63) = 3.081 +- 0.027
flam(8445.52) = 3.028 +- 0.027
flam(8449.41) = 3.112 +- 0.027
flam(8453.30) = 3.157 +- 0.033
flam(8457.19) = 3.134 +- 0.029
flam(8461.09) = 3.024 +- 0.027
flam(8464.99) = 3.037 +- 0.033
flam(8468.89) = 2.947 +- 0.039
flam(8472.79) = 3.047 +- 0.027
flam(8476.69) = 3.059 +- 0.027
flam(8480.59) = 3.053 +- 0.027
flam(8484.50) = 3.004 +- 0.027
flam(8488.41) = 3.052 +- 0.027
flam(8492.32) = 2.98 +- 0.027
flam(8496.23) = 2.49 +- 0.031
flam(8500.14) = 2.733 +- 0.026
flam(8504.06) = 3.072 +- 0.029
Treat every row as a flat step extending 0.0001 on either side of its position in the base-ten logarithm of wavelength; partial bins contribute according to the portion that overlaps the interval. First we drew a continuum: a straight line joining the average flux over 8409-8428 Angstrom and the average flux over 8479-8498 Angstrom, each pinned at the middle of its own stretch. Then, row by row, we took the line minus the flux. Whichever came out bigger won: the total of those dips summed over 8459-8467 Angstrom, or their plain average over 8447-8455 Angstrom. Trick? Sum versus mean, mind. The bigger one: -0.12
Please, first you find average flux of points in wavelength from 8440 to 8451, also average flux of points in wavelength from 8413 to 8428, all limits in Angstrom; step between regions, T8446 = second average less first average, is -0.02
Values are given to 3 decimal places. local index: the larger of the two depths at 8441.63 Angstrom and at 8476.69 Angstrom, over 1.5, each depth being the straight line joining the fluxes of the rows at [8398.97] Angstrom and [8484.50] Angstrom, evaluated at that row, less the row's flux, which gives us -0.007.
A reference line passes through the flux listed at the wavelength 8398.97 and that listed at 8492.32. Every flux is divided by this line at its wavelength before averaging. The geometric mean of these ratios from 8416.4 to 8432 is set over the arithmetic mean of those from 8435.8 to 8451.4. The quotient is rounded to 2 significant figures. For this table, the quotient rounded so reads 0.99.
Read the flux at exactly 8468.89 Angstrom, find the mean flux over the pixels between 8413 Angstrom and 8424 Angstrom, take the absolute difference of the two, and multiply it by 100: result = 11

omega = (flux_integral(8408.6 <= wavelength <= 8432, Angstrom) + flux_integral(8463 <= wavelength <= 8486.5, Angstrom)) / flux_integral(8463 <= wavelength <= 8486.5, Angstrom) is 2.01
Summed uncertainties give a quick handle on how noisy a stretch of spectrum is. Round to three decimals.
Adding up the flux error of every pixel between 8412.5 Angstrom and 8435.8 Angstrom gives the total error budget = 0.200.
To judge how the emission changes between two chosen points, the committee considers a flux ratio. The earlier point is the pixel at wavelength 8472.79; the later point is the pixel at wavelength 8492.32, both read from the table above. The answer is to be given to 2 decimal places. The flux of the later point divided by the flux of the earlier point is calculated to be 0.98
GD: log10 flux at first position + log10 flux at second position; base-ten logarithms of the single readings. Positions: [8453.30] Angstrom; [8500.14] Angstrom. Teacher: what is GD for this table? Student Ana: 0.936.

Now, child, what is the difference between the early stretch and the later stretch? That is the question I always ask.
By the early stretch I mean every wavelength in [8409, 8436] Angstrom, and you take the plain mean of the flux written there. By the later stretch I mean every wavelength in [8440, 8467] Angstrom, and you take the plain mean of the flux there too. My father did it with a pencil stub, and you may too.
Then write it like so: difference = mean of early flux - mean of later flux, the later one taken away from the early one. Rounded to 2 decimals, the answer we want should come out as -0.01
